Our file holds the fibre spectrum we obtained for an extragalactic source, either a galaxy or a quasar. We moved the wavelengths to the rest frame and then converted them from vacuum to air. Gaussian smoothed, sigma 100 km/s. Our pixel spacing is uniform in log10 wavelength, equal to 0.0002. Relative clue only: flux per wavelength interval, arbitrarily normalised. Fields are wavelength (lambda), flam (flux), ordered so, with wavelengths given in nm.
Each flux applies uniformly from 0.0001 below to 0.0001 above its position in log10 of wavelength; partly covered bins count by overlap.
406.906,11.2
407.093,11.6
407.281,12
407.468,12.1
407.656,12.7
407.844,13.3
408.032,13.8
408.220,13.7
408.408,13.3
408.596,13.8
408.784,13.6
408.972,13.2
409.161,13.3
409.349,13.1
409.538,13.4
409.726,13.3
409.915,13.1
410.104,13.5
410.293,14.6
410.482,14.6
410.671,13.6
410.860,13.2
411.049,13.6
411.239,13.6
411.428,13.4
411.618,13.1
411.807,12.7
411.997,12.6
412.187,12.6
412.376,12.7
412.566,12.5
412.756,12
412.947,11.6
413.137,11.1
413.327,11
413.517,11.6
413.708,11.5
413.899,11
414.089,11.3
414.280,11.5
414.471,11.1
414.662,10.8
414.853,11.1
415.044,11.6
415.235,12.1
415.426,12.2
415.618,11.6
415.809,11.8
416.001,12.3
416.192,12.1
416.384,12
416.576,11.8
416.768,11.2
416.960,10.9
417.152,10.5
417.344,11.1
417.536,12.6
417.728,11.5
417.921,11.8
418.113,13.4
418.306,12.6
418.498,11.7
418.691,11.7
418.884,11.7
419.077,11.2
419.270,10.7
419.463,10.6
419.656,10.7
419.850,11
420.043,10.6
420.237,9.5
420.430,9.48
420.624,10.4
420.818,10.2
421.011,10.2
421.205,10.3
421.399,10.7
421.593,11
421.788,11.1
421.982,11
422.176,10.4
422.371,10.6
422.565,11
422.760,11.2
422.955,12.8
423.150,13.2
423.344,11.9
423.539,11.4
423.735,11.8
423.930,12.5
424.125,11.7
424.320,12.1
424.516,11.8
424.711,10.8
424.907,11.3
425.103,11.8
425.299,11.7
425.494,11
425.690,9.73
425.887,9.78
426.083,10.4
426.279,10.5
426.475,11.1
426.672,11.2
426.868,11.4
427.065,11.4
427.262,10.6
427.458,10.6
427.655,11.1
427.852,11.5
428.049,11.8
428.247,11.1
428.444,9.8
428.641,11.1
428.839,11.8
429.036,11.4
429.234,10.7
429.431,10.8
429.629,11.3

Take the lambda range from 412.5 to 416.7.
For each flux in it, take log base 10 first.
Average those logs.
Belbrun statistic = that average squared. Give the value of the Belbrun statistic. 1.13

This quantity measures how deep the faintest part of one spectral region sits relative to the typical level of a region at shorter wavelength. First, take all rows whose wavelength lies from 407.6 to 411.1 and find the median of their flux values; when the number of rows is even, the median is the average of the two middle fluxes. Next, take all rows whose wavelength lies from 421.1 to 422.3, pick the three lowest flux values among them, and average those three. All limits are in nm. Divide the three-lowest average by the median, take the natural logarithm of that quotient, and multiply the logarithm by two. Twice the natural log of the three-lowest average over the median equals -0.49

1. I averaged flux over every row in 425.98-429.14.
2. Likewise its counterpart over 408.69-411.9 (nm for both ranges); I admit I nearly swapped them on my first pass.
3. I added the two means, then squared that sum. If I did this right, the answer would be 601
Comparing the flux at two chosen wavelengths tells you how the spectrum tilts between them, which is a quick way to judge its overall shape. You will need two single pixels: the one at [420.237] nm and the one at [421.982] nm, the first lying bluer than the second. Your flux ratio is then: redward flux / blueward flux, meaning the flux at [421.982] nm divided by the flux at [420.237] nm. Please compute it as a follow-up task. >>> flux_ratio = 1.16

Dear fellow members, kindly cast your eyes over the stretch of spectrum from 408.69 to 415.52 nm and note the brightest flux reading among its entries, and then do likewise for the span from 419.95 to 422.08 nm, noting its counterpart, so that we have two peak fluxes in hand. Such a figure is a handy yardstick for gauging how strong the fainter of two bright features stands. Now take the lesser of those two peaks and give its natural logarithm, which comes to 2.41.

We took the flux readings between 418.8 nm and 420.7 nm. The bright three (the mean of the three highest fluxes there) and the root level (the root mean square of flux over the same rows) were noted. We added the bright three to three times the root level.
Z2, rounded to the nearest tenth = 43.1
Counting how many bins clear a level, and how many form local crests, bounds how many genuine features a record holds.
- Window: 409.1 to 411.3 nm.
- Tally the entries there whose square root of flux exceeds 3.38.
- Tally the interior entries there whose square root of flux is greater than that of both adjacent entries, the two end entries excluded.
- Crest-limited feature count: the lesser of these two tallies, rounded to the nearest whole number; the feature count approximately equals 1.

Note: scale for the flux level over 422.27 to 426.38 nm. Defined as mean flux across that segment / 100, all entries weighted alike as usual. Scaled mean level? 0.114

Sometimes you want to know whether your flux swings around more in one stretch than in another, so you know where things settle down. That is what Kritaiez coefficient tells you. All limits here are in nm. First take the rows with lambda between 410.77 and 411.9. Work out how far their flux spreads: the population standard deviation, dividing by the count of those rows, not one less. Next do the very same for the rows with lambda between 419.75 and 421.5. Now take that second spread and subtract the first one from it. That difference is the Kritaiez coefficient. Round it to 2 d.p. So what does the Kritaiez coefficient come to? 0.17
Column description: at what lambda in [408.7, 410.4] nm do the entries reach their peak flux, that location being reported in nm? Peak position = 410.293 nm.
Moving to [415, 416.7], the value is 416.001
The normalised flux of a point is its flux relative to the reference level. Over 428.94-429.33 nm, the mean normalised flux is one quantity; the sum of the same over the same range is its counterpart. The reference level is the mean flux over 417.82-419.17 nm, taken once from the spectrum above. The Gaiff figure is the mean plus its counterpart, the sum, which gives 2.76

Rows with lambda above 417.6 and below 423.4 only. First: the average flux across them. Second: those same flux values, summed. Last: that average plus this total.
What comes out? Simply 345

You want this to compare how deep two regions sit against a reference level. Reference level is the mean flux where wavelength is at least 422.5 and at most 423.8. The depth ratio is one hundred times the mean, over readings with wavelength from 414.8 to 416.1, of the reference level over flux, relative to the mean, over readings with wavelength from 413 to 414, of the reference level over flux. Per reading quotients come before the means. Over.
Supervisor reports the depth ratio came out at 95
